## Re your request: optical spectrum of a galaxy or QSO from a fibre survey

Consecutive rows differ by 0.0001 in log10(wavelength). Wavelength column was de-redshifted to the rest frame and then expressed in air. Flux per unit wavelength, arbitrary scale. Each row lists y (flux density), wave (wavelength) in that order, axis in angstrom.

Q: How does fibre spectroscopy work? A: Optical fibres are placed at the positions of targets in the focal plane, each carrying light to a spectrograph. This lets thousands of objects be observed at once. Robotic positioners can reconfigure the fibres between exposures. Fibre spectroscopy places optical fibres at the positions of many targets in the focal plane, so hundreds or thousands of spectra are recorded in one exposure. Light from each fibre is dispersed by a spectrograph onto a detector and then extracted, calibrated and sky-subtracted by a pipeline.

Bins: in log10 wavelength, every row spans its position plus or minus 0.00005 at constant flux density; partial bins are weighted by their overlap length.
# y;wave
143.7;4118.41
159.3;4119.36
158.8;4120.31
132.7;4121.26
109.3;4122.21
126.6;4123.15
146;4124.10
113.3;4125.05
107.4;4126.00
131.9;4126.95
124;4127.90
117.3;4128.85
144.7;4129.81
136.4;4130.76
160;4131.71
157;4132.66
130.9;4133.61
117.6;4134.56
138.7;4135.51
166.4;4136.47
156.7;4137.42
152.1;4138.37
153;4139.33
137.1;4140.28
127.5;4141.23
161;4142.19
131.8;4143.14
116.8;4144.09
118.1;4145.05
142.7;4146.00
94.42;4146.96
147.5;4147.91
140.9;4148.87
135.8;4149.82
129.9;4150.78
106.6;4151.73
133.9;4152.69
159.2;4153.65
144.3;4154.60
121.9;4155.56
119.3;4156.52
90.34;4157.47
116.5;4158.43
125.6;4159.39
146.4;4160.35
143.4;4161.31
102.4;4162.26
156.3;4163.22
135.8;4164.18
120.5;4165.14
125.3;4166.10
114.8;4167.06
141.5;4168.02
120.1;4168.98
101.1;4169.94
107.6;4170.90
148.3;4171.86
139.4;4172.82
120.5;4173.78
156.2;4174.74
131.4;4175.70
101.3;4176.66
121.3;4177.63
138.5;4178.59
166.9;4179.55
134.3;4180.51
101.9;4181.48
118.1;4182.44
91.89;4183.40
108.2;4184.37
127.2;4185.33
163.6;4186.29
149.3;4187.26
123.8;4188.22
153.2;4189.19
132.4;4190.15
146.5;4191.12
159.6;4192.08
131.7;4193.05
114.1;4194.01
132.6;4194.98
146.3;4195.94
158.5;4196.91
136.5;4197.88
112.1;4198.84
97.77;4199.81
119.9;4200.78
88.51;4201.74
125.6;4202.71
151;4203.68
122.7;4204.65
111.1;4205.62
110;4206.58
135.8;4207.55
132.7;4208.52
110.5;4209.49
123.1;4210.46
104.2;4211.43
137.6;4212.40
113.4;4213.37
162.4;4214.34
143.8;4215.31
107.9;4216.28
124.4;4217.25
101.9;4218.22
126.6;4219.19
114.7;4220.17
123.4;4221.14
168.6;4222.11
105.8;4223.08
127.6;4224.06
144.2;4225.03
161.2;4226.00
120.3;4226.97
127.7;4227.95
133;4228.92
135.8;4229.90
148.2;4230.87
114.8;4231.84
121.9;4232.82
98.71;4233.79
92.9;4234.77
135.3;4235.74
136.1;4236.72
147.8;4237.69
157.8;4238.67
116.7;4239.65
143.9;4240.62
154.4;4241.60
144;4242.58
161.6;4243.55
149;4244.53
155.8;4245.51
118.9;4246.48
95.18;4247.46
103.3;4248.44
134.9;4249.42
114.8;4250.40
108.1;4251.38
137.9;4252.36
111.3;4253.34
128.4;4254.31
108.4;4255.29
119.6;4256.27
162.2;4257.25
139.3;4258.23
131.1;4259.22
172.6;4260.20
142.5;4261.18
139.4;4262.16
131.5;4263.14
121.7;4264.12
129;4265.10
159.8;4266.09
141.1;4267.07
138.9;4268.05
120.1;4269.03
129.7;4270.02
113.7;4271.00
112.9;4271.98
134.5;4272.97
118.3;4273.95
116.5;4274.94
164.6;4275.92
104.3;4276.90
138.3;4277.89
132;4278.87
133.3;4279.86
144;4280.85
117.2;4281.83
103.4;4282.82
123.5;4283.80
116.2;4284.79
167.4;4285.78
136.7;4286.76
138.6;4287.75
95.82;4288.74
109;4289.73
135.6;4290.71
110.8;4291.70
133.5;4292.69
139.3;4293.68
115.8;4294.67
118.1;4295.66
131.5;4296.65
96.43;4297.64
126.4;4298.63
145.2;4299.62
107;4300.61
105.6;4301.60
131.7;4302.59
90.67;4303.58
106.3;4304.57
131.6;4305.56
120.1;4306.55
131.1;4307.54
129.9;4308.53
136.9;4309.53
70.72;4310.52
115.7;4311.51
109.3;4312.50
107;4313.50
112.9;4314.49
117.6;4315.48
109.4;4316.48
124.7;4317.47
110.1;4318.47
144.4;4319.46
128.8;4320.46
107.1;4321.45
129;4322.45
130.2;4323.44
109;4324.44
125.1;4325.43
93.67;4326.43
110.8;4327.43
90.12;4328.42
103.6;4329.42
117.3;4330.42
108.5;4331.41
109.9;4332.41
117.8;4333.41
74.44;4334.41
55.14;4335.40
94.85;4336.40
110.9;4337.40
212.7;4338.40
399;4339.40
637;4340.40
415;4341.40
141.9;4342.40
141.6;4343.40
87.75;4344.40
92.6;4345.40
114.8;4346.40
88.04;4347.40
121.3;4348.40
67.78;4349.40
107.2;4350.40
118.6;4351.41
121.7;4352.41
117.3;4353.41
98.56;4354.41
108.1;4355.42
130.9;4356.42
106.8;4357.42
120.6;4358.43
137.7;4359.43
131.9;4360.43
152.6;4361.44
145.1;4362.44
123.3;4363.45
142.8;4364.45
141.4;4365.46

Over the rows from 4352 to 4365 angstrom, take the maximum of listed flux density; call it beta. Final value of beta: 152.6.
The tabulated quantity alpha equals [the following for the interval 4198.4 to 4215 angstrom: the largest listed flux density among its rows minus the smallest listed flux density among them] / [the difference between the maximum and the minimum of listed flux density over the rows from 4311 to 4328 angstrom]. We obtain 1.46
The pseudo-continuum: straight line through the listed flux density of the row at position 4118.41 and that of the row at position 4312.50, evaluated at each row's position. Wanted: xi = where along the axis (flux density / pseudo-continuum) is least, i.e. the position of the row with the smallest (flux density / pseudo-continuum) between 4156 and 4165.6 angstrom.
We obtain 4157.47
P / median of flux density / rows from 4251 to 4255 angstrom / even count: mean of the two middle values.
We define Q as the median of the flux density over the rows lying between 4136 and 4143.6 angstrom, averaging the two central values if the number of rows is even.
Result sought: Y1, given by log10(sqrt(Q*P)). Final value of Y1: 2.131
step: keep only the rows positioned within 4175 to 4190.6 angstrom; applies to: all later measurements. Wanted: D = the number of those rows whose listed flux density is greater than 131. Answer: 8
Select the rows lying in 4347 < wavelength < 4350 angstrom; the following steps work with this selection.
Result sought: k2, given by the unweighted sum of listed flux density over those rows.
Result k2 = 277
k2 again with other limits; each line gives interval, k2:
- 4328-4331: 311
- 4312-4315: 329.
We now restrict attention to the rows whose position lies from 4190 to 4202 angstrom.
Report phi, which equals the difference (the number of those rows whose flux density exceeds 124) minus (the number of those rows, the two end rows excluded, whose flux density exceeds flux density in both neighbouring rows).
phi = 5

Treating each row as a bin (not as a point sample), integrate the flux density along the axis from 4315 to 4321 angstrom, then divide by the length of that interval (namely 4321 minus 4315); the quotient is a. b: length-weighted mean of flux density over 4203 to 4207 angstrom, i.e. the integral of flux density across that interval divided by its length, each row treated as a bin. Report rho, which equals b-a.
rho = 2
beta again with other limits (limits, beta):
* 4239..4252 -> 161.6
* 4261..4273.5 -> 159.8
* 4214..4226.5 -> 168.6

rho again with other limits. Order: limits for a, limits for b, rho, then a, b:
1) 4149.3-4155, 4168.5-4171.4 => -25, 135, 110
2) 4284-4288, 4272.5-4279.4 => -9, 139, 130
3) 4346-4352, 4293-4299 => 18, 103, 121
